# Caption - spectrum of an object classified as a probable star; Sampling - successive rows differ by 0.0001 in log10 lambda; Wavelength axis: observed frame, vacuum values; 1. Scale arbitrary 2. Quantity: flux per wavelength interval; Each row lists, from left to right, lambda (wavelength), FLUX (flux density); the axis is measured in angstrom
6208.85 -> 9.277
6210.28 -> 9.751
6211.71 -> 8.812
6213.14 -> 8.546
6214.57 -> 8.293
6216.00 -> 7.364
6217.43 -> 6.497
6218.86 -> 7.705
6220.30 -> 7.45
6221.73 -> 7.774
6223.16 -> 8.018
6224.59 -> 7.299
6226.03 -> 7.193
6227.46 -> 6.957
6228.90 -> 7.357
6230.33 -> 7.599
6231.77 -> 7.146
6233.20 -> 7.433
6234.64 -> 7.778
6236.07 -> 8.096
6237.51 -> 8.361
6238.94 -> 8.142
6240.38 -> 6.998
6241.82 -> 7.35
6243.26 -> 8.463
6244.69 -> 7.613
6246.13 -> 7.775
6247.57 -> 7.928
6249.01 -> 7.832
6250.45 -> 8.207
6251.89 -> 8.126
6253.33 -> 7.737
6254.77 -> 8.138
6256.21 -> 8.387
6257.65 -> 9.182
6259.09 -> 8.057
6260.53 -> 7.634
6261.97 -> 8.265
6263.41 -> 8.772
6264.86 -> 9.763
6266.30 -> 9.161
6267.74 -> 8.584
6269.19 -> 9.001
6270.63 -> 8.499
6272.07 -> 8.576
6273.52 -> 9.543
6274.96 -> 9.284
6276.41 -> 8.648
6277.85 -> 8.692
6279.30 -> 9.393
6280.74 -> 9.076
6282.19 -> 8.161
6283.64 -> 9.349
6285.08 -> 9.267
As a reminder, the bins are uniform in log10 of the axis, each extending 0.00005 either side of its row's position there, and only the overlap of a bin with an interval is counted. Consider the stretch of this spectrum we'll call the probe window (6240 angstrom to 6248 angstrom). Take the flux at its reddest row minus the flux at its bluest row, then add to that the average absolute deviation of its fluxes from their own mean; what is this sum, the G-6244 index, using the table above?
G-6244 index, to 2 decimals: 1.30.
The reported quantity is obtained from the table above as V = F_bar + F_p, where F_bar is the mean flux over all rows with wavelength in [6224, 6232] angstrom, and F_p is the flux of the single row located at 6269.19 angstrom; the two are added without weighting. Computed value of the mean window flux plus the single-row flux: 16.3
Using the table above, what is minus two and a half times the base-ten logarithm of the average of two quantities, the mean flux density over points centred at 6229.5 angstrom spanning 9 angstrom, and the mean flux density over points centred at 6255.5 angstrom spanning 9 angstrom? -2.23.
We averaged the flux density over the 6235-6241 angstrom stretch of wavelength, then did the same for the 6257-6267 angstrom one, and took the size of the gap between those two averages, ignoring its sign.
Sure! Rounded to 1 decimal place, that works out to 0.8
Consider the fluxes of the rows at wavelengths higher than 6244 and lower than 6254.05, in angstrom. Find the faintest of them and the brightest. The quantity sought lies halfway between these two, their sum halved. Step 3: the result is 7.9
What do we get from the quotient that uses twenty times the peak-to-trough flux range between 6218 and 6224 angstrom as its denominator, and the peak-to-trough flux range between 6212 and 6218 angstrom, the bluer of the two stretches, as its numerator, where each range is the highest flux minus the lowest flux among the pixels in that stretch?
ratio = 0.18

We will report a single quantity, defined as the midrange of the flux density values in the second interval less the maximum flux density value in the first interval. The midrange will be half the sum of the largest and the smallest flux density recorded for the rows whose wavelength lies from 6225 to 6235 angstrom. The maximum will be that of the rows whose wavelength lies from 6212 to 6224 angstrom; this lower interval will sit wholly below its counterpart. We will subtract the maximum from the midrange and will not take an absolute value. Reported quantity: -1.2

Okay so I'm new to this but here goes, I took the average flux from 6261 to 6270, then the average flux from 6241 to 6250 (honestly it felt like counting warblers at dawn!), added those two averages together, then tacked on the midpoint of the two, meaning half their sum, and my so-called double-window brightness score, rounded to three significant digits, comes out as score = 25.1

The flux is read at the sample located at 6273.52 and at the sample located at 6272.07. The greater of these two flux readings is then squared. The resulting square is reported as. 91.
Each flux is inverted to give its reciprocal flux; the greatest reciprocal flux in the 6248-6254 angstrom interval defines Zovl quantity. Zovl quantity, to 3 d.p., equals 0.129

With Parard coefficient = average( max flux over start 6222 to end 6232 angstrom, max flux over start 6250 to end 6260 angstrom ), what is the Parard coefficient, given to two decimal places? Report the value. 8.60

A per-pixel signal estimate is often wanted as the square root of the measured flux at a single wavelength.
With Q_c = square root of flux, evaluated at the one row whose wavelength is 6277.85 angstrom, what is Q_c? 2.95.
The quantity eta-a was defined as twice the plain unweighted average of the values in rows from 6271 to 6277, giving 18.0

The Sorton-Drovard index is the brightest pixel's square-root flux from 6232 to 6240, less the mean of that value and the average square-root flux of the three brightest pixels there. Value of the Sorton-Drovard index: 0.014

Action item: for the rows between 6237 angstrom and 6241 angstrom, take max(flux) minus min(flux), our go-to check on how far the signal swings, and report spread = 1.36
